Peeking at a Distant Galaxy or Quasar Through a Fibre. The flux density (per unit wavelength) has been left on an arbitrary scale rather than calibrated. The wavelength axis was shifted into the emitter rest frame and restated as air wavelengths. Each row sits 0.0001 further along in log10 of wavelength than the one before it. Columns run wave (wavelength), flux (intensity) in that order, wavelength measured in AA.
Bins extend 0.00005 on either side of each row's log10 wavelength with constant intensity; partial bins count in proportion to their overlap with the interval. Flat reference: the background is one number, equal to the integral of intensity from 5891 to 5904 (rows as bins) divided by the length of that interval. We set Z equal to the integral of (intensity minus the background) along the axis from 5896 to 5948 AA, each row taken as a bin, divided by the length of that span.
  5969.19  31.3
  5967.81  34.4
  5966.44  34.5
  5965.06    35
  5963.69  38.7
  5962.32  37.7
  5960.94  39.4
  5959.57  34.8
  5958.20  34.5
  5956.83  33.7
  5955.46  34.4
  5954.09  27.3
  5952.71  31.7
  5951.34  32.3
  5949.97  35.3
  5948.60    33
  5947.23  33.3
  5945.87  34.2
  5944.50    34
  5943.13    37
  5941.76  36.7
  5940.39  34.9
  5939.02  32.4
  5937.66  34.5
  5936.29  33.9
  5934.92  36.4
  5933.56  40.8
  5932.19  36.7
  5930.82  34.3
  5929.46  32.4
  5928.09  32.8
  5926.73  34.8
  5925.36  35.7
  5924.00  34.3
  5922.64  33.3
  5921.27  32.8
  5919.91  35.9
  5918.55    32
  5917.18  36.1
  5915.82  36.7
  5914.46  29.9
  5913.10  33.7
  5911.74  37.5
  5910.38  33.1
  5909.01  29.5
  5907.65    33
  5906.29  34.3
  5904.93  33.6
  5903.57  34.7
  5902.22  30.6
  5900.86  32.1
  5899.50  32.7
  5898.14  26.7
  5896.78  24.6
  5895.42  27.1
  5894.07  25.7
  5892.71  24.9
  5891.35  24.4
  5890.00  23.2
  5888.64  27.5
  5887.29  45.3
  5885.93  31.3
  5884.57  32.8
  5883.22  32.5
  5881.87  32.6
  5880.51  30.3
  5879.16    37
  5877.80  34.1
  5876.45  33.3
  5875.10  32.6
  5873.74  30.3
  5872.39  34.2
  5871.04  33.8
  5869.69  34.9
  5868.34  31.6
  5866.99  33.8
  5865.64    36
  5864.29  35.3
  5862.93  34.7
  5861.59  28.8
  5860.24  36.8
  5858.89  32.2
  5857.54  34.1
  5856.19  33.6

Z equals 5.4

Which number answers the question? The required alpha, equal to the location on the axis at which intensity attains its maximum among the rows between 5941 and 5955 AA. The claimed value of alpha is 5943.13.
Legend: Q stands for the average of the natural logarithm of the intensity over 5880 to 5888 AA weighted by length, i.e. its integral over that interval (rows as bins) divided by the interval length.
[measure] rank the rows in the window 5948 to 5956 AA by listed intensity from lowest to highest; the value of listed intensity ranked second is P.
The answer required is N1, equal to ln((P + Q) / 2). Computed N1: 2.87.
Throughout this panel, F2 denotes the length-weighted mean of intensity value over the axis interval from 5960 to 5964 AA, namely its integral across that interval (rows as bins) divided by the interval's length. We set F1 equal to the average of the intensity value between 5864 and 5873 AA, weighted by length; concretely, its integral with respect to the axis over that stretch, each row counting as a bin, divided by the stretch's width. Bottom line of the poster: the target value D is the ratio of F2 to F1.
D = 1.12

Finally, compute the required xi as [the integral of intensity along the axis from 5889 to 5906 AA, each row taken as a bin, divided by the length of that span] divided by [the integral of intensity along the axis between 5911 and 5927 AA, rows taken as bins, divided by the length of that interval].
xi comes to 0.83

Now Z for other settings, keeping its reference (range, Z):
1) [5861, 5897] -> 3.3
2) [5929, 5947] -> 6.9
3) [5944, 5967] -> 6.0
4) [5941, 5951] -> 6.4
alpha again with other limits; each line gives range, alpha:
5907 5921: 5911.74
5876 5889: 5887.29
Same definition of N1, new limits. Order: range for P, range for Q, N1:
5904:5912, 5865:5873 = 2.90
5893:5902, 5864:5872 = 2.68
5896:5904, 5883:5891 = 2.71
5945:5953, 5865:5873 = 2.89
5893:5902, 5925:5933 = 2.68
